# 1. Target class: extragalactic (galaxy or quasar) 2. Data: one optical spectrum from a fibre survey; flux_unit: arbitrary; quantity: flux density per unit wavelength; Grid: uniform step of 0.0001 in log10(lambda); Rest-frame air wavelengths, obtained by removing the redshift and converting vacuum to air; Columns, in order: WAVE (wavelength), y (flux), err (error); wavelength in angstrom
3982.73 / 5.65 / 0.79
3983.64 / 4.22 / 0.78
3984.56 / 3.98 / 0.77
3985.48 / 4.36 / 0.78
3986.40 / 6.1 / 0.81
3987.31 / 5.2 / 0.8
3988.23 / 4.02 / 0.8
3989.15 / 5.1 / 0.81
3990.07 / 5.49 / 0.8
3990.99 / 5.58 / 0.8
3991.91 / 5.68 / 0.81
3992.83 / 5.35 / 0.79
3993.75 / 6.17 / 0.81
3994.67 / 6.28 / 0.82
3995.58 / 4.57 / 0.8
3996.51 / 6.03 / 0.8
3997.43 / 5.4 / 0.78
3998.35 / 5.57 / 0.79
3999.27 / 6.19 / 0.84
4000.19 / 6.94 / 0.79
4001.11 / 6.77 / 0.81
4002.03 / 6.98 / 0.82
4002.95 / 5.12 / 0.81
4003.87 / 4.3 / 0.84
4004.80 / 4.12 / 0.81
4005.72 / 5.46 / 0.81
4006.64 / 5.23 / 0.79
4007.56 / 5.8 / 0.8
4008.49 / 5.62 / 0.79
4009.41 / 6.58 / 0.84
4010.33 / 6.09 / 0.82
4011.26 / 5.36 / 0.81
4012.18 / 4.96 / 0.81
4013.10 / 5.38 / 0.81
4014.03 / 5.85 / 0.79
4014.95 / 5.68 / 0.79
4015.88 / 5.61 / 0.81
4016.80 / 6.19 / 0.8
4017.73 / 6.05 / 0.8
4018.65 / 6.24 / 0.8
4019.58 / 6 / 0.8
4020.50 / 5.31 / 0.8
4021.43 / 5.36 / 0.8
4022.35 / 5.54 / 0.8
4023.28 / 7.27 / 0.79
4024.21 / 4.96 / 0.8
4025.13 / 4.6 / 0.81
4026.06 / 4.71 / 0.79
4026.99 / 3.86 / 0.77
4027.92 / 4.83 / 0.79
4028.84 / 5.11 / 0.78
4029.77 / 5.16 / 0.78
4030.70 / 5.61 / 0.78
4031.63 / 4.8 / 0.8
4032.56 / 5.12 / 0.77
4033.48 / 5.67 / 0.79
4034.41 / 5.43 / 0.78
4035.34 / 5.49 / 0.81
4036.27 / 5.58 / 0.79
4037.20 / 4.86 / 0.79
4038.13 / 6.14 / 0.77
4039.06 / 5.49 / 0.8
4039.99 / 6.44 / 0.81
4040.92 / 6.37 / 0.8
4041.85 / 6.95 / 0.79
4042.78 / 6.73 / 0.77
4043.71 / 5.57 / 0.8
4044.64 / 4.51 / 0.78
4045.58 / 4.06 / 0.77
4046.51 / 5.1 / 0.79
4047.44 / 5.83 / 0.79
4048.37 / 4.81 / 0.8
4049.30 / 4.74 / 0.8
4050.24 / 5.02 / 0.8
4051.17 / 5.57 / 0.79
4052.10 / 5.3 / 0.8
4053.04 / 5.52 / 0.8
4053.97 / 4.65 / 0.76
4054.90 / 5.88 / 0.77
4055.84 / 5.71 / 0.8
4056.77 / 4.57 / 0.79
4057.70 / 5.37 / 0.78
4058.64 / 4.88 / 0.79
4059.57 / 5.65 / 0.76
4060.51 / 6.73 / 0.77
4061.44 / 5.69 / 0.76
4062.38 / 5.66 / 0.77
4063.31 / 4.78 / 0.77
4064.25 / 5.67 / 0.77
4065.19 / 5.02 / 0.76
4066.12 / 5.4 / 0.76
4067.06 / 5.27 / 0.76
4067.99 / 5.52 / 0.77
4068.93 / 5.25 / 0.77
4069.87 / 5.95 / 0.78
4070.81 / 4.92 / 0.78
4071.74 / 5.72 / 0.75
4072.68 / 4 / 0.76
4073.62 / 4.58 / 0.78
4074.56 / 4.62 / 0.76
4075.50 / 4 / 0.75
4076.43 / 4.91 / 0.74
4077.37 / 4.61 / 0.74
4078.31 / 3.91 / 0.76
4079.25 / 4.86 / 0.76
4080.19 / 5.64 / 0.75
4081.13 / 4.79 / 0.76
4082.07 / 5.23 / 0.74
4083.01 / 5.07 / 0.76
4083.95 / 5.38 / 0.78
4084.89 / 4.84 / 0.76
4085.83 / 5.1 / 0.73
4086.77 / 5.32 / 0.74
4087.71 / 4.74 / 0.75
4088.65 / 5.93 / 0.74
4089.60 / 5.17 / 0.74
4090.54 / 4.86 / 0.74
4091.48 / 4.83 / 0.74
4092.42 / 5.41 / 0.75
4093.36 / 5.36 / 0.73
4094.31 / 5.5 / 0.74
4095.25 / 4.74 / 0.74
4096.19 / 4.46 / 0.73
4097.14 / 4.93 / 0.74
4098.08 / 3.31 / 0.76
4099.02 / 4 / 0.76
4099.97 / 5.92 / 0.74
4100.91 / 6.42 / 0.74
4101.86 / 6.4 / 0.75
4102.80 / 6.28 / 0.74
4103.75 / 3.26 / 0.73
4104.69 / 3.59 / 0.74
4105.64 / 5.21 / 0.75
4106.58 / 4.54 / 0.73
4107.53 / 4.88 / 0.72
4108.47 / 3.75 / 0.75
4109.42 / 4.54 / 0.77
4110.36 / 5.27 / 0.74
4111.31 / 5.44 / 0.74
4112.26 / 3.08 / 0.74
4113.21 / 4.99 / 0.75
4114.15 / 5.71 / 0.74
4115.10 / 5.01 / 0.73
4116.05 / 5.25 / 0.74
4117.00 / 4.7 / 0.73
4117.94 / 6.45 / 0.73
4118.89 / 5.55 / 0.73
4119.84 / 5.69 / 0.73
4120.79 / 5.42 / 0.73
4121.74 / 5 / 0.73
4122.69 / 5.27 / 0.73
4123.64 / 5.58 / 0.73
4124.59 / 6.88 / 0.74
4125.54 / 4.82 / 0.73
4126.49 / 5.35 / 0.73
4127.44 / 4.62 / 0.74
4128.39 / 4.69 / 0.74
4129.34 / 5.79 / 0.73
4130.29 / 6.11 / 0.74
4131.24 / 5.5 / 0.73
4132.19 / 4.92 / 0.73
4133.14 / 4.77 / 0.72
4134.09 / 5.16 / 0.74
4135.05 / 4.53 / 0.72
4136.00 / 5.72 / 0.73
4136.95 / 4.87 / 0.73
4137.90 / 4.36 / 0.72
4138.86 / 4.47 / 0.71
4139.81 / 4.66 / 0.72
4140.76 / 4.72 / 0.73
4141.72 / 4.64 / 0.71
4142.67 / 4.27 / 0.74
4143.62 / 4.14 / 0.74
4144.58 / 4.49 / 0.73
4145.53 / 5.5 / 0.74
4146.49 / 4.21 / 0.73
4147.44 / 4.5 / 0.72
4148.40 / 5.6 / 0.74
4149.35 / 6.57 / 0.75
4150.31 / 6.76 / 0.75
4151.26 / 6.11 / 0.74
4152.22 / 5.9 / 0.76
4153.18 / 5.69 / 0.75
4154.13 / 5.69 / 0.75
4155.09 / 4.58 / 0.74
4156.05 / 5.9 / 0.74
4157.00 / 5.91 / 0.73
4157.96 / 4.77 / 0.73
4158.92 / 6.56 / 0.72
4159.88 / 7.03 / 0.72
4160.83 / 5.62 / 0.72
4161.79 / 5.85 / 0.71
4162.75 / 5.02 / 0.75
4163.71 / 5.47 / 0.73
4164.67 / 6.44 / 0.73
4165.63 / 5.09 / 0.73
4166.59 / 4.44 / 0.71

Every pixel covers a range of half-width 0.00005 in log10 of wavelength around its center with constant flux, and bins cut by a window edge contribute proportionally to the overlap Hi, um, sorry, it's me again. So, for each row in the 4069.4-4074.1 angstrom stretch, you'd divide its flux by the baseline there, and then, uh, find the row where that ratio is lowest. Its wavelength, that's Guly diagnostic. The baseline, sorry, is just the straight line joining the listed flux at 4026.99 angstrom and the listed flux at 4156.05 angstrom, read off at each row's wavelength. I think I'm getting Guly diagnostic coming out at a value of 4072.68 angstrom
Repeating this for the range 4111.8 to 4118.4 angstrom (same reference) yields 4112.26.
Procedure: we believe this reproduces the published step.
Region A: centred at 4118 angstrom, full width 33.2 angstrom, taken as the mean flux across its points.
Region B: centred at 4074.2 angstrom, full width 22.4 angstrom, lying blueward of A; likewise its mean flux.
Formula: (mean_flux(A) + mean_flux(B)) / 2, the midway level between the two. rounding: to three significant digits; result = 5.06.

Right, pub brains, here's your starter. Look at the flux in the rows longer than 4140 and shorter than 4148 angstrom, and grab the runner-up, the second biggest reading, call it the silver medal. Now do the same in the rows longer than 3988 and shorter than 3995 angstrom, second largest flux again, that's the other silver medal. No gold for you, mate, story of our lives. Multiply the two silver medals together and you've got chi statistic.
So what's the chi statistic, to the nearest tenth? 29.1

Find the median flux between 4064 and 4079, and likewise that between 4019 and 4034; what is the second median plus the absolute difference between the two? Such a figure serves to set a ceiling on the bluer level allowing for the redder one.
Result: 5.31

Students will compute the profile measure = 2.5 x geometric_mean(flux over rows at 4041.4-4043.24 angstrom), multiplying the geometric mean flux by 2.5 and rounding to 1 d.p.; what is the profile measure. 17.1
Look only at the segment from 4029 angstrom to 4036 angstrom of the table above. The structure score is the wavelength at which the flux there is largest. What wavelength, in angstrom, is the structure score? 4033.48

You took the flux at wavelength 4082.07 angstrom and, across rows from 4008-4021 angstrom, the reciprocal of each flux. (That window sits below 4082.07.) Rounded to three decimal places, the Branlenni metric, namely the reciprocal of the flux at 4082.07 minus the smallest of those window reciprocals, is 0.039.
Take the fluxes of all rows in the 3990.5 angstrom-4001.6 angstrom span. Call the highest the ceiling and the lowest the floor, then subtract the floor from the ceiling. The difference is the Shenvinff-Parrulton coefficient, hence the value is 2.37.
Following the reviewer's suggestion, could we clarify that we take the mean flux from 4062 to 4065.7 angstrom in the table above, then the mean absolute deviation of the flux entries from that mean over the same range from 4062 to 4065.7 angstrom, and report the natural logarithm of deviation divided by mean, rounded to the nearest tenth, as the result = -2.6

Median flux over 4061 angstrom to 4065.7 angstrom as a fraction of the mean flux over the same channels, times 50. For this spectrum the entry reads 52.8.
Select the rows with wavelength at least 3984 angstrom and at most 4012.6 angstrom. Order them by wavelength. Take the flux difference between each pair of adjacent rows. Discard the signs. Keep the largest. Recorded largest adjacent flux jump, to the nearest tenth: 1.9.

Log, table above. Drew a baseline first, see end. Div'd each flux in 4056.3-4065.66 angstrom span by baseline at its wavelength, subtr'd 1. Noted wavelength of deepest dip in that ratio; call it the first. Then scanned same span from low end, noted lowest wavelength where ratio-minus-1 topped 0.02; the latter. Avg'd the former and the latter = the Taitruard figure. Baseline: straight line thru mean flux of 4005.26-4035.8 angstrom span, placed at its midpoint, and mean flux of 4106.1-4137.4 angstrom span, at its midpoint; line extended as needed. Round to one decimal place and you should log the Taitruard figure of 4058.2 angstrom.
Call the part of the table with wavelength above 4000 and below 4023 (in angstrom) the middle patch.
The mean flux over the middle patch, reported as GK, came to 5.70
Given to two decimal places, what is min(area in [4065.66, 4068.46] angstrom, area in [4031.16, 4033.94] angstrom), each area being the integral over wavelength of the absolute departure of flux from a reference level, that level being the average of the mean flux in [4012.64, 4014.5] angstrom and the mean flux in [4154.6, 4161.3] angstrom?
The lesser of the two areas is 0.83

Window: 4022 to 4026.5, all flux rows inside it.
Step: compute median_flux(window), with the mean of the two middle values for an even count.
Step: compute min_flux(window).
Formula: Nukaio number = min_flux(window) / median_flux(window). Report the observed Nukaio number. 0.93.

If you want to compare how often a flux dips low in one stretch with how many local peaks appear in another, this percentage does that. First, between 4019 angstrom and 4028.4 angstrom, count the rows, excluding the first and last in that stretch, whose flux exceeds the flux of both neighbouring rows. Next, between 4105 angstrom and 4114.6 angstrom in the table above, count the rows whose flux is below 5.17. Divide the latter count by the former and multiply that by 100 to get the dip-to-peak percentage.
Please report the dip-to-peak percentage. 300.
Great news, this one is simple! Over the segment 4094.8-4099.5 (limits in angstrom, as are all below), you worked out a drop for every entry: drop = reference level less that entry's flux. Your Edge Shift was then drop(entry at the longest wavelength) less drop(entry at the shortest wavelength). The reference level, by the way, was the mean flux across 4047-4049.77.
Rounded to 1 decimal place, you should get 0.7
